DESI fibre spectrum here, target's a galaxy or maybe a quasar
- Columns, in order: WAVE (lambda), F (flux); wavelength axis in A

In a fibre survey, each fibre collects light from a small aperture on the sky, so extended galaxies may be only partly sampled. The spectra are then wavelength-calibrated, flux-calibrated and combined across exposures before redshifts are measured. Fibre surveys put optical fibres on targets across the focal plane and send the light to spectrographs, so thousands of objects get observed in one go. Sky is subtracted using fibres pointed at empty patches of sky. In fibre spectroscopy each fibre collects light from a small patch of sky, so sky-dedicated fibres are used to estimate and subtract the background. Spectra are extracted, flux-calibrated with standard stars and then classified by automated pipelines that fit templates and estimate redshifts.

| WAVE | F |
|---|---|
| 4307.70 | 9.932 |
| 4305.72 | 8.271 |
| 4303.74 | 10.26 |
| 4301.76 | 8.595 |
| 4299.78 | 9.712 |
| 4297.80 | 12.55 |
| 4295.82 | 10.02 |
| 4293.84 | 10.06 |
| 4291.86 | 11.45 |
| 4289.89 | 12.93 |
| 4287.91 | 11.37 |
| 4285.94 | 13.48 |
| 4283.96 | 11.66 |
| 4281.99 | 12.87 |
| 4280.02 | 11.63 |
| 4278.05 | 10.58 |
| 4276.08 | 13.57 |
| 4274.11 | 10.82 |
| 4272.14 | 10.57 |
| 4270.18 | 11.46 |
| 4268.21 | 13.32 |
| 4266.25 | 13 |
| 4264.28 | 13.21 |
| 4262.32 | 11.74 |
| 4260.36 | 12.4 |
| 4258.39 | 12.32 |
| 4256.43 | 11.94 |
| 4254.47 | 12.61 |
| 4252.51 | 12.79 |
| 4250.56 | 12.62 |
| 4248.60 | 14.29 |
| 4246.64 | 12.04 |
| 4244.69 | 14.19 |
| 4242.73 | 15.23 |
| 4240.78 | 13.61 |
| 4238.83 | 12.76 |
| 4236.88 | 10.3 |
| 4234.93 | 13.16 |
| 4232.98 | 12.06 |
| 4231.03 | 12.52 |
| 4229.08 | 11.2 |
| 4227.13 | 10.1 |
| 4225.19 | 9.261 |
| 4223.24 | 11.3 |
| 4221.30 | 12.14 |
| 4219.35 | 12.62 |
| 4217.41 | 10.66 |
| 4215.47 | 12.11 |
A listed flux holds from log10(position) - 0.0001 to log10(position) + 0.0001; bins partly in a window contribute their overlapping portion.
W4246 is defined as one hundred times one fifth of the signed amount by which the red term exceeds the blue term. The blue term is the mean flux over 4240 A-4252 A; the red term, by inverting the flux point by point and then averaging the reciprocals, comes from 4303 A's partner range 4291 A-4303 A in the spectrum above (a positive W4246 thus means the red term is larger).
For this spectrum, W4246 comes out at -271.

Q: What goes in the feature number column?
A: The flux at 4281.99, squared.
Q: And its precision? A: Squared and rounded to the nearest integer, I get 166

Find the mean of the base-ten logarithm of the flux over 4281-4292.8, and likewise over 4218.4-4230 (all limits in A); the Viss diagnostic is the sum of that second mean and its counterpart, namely 2.13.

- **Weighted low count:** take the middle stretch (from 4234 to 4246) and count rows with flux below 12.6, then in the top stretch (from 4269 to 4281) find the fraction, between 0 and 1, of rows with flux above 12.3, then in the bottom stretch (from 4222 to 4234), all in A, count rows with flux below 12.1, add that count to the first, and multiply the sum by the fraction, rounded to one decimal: 1.0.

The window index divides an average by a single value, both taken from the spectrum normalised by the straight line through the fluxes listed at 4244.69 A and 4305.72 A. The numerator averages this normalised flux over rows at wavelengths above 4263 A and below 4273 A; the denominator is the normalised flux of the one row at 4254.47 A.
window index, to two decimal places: 1.08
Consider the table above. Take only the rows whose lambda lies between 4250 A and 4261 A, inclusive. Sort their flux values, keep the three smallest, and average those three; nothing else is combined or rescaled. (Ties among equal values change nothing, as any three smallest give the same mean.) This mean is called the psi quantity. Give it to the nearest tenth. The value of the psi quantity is 12.2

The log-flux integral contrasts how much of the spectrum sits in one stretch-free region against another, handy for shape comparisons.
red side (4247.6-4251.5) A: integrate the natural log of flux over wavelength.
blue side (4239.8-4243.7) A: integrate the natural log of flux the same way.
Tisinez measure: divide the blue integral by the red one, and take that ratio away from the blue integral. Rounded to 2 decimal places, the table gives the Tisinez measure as 9.39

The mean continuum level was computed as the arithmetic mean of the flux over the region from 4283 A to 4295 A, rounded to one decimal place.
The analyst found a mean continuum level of 11.8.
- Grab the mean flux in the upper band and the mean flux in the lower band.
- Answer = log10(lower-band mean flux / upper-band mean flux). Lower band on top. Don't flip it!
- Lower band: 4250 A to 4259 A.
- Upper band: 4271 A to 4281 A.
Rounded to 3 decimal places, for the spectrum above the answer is 0.037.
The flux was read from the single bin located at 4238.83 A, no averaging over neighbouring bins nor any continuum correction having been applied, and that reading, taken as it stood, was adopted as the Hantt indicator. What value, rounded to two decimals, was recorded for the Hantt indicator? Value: 12.76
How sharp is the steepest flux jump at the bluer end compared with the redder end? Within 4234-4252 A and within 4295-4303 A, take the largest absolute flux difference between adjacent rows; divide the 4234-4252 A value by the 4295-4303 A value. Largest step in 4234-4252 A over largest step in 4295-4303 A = 1.0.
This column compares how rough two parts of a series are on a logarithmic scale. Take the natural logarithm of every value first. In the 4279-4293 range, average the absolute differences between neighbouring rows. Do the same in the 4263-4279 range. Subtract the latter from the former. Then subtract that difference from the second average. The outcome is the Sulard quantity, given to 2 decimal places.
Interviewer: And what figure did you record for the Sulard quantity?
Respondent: 0.09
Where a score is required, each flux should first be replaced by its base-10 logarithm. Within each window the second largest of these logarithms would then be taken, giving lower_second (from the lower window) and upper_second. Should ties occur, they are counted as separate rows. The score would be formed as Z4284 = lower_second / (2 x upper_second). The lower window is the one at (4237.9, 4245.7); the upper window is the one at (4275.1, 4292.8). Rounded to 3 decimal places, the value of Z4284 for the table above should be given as 0.510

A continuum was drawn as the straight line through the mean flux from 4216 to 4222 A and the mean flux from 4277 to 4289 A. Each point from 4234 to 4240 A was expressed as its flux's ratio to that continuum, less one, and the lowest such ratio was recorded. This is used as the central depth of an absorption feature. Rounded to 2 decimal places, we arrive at -0.13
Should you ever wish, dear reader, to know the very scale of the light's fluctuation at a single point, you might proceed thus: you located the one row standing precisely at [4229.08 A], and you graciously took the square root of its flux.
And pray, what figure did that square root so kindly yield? 3.35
